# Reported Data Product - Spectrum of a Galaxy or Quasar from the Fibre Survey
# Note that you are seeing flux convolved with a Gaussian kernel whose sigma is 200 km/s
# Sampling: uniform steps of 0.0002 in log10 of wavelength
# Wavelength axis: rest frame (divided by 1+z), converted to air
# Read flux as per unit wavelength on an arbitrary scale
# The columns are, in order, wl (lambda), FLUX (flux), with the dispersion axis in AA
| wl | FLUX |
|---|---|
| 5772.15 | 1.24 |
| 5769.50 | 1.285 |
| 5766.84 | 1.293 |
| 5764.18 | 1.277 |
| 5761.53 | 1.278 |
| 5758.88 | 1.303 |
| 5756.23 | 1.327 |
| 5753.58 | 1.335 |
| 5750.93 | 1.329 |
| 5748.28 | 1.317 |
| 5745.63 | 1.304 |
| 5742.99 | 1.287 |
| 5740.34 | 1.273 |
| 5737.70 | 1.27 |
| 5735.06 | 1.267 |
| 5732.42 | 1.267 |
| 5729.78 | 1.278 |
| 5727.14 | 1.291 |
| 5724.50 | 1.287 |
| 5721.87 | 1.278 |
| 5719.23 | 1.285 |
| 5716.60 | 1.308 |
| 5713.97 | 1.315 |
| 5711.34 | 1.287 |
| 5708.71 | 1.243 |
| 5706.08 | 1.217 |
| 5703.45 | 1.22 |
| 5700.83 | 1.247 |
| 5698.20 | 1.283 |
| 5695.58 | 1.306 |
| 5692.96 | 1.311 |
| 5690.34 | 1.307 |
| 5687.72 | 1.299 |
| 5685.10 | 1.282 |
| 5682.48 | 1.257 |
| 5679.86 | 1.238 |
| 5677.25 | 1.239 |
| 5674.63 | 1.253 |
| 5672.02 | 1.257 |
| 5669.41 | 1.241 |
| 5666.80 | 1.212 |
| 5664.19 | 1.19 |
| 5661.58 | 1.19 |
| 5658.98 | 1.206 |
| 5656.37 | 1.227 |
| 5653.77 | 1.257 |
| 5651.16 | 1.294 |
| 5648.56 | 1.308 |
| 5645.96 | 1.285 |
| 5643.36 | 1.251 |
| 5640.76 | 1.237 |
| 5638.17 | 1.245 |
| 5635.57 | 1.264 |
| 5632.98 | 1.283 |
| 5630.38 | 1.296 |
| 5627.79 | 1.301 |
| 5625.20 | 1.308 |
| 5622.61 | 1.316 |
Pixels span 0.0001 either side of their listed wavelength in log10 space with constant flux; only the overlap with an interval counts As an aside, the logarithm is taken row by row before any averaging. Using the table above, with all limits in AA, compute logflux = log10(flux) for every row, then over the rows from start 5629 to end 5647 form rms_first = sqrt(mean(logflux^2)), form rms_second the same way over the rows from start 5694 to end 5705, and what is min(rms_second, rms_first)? 0.102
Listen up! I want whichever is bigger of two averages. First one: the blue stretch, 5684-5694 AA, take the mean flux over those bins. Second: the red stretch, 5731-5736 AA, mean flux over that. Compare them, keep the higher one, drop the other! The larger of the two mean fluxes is 1.30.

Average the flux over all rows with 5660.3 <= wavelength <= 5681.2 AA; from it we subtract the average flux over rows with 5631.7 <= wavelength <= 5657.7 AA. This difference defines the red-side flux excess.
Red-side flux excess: -0.04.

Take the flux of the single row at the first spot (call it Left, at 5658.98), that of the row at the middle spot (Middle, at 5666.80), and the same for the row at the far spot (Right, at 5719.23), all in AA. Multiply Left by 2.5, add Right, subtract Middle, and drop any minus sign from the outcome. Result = 3.09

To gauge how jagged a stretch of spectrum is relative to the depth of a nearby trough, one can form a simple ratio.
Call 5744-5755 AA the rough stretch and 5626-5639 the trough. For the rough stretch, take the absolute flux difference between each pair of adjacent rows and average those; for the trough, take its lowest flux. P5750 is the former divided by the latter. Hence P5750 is 0.0083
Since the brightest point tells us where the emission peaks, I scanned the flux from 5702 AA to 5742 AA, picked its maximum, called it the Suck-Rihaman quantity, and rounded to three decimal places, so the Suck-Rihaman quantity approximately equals 1.315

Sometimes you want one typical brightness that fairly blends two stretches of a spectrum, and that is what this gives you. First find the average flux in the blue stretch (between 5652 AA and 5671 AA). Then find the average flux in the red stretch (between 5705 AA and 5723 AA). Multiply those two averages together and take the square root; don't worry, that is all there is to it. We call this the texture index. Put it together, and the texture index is 1.25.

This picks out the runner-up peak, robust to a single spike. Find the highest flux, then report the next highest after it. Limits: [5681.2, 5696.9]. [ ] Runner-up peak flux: 1.307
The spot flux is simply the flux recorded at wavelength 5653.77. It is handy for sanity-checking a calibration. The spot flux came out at 1.257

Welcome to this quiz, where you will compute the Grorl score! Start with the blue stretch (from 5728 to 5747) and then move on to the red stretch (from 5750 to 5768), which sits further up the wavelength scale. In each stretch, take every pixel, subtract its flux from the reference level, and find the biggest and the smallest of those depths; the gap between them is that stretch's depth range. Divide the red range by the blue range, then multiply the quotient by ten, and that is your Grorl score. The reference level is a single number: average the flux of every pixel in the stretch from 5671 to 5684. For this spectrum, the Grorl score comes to 16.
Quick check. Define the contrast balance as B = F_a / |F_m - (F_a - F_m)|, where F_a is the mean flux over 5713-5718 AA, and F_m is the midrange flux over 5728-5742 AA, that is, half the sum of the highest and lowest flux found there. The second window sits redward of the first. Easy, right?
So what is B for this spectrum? 1.06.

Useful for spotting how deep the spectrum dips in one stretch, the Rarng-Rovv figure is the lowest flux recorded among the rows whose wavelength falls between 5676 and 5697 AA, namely 1.238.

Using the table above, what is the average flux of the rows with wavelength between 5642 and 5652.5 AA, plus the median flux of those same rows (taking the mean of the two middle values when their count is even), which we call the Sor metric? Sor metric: 2.57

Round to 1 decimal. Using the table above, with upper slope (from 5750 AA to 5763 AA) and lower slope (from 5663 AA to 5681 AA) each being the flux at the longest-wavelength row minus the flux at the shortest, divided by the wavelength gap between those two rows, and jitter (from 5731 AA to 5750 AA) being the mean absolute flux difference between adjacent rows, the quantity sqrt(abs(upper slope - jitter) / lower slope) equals 2.1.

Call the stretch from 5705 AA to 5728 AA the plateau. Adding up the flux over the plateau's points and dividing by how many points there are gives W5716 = 1.28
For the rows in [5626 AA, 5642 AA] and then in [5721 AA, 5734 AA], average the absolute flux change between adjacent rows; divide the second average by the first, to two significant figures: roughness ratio 0.72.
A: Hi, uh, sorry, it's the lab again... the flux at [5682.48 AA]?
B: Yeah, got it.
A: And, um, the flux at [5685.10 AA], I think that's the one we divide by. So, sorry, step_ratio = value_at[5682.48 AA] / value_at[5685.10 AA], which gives 0.98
